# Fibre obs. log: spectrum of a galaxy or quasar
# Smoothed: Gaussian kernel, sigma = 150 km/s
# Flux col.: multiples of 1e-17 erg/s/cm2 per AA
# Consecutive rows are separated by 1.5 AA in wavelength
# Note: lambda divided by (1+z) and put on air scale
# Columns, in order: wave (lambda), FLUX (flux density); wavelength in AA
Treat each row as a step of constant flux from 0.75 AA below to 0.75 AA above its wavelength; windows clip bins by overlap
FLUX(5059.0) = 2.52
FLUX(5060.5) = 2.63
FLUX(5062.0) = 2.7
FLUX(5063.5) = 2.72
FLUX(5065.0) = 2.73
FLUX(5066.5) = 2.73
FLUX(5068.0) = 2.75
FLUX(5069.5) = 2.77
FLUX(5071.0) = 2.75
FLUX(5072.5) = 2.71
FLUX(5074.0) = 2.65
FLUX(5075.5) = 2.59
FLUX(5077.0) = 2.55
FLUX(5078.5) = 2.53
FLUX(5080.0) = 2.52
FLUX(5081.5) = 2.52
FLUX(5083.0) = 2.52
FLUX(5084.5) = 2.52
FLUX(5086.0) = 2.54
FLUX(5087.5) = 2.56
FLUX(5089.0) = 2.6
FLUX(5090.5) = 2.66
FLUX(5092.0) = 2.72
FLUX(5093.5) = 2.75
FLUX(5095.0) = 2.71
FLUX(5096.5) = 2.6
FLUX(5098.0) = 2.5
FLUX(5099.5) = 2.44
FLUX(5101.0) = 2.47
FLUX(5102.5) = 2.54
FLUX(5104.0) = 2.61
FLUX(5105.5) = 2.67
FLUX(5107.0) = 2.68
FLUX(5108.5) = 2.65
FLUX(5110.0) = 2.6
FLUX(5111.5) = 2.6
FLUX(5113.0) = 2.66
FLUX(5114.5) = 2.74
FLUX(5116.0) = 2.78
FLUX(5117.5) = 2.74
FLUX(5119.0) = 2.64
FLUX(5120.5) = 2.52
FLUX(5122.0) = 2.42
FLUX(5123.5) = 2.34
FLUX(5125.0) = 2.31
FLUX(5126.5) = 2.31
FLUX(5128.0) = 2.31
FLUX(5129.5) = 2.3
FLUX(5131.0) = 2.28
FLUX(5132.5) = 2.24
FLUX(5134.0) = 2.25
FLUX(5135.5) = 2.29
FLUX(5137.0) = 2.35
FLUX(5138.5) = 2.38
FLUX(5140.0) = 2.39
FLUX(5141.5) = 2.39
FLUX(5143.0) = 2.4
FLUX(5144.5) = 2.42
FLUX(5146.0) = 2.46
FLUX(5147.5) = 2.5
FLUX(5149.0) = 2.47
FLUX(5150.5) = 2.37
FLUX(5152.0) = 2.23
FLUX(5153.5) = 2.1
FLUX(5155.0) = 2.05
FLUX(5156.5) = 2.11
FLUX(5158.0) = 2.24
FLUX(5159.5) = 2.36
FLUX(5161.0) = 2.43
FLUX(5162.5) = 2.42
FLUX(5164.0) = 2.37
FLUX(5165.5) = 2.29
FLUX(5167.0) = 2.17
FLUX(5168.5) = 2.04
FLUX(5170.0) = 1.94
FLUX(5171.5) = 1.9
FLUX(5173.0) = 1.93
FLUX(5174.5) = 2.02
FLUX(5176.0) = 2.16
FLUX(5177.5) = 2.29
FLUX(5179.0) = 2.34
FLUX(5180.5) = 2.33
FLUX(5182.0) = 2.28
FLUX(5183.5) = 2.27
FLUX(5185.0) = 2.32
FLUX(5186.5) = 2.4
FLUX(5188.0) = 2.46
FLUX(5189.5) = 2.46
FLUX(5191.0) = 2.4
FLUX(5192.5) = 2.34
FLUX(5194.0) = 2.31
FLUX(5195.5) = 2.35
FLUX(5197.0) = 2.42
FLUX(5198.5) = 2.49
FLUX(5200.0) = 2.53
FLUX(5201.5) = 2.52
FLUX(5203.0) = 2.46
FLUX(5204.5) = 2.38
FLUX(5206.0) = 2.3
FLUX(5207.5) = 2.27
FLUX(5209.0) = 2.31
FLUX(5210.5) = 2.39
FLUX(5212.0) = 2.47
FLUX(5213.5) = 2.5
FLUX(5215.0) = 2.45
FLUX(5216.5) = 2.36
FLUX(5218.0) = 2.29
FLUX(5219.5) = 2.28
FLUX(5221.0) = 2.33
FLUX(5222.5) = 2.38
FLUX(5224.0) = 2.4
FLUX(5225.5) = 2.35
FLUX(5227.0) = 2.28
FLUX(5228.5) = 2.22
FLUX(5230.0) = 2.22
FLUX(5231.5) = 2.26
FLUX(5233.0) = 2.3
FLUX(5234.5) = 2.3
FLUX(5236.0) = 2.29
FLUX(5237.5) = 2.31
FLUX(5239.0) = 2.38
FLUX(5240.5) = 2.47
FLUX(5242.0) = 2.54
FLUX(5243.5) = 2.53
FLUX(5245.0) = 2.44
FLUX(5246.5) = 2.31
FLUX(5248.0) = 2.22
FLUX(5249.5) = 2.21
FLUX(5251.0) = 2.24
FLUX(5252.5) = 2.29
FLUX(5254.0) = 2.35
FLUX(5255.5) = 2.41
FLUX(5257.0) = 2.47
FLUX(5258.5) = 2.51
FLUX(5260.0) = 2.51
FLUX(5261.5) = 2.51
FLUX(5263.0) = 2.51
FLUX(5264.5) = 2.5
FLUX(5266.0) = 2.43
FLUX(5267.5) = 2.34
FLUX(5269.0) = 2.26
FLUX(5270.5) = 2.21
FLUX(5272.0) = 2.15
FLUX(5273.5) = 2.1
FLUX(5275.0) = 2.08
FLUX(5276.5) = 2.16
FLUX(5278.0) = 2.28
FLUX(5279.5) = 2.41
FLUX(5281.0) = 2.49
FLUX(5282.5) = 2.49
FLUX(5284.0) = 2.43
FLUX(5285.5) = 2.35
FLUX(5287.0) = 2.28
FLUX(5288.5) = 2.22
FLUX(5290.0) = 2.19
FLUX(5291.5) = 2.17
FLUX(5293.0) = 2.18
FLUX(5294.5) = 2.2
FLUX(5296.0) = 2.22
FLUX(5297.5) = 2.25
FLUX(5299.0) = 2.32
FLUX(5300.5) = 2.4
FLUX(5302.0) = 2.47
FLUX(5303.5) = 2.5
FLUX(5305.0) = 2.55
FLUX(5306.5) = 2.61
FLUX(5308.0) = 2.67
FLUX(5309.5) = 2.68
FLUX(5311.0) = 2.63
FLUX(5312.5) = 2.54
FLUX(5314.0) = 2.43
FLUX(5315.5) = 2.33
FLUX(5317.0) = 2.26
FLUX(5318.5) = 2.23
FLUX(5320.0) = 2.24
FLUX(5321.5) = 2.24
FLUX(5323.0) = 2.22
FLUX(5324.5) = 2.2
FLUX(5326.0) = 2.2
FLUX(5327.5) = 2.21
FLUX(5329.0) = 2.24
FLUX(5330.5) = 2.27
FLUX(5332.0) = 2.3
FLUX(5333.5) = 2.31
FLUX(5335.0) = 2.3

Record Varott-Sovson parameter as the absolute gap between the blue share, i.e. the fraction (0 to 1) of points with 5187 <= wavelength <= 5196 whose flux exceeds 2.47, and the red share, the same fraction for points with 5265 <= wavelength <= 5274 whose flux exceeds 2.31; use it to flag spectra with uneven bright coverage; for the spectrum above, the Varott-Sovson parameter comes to 0.33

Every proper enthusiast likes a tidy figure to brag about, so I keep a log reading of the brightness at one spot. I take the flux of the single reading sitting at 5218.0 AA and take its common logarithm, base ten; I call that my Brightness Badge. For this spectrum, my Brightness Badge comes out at 0.36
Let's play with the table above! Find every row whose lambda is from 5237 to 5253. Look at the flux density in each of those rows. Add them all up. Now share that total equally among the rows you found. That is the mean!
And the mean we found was 2.36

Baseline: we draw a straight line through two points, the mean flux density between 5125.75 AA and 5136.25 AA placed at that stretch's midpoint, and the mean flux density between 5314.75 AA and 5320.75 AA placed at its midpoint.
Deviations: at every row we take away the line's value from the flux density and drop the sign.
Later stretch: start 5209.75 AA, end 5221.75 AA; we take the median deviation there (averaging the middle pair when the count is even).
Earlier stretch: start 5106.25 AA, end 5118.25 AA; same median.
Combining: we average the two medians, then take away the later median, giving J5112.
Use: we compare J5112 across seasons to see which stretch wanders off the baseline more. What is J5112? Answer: 0.14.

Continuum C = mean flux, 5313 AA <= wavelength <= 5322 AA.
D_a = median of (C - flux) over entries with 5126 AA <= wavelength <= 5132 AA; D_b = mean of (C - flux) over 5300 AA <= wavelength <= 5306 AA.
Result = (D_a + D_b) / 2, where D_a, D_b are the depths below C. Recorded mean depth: -0.10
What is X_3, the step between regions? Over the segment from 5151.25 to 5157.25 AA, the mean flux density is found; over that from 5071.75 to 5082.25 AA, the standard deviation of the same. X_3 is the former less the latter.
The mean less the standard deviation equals 2.05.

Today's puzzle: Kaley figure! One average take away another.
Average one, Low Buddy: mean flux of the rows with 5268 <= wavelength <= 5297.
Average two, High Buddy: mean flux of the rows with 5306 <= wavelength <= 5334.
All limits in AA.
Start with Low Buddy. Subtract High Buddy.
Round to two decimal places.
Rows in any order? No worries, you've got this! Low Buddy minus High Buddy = -0.10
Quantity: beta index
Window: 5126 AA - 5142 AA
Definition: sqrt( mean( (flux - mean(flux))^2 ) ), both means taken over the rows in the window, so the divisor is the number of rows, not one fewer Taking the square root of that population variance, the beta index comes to 0.051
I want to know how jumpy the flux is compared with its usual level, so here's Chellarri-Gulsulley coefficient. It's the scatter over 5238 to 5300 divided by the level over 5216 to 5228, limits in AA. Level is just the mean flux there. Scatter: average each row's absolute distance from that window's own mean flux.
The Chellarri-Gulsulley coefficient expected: 0.051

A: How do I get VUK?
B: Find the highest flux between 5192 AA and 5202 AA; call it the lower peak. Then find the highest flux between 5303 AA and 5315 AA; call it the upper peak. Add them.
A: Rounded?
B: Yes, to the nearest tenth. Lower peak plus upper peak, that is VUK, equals 5.2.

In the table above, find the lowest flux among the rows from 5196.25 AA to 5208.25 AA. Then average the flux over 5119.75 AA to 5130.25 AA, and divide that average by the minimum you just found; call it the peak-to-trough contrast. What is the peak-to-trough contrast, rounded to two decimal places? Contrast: 1.04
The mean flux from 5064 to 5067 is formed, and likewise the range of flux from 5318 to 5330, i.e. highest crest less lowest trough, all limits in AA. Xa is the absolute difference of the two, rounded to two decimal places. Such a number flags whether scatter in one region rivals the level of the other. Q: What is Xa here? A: 2.69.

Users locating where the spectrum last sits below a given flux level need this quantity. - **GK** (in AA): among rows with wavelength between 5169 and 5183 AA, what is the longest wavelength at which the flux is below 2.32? 5182.0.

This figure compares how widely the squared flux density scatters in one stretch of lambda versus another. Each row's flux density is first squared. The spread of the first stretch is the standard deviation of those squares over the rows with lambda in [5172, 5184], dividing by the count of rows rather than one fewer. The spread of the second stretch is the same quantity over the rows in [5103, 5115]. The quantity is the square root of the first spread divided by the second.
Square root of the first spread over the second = 1.60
